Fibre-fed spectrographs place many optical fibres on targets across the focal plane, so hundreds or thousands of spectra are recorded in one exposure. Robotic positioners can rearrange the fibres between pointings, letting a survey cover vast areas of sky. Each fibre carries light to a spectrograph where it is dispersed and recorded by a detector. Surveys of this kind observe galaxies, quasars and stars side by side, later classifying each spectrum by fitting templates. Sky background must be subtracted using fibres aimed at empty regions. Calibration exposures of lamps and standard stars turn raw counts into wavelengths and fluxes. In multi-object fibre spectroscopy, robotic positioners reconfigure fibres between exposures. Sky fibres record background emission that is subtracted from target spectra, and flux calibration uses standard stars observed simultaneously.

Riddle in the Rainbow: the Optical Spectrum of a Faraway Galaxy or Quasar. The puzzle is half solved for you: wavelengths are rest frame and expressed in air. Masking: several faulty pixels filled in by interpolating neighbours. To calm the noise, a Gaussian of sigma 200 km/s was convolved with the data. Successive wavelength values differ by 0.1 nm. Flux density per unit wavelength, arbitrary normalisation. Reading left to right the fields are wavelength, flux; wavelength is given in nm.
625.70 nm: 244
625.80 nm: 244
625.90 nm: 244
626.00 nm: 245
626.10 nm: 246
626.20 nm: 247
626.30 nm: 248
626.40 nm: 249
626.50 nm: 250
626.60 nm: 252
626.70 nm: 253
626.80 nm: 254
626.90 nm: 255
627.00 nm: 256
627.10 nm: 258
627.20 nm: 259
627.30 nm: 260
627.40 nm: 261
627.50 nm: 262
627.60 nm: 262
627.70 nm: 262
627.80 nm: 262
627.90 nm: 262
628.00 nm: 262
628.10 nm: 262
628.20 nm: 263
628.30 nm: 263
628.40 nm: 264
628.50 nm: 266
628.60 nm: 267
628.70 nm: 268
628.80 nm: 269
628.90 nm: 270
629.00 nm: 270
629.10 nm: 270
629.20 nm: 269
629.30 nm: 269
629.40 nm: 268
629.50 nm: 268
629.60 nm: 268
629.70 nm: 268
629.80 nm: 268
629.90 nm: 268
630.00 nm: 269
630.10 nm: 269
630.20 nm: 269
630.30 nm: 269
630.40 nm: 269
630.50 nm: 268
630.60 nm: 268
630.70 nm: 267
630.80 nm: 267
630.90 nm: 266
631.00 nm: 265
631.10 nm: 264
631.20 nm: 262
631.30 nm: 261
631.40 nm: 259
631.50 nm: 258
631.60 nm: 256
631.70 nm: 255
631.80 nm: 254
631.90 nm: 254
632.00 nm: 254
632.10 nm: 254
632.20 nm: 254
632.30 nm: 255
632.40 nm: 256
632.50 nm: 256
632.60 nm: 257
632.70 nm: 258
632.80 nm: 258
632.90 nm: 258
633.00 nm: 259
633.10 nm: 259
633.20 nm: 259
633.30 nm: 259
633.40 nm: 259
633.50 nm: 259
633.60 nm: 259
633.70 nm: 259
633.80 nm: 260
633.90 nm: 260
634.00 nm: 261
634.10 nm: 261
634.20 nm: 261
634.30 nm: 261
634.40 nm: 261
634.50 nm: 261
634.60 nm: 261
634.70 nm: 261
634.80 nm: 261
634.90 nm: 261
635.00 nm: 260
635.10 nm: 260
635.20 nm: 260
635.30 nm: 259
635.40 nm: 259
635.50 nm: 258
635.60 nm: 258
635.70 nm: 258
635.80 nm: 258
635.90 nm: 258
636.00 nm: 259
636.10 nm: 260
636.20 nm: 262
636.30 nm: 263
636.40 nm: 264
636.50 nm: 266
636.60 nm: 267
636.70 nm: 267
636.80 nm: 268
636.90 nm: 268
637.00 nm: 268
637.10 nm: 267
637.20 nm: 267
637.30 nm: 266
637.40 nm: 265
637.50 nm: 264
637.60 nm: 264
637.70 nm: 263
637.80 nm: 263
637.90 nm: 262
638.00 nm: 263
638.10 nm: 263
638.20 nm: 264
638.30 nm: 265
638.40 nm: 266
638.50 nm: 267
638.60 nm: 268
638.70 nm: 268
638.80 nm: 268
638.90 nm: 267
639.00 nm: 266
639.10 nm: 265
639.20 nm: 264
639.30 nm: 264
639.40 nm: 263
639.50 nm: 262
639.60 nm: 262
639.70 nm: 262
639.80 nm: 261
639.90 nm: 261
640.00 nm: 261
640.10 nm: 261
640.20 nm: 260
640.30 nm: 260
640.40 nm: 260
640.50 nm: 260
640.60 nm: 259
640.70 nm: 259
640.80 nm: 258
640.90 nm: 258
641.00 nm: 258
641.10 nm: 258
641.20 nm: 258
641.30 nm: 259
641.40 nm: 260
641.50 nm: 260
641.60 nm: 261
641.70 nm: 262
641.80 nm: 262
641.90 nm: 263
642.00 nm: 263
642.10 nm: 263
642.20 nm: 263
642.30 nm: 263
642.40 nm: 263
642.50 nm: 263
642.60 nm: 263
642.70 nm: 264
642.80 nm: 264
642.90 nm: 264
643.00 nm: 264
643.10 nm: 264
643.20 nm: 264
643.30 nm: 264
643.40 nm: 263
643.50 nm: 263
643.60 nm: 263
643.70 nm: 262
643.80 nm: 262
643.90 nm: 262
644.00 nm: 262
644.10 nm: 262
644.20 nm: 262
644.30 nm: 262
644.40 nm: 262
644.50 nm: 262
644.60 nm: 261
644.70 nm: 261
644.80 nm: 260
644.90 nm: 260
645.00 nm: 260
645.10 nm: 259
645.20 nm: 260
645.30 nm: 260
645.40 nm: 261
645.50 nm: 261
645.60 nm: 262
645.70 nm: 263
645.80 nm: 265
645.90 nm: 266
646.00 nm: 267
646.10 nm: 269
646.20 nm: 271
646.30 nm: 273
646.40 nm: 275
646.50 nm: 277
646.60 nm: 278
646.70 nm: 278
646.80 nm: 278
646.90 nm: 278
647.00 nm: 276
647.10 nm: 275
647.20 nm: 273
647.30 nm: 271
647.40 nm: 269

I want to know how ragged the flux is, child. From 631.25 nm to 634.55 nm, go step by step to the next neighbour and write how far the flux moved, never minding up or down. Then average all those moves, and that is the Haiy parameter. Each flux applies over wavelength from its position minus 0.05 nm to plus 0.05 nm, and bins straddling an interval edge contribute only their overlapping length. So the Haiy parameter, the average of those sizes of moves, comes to 0.44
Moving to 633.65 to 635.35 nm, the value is 0.25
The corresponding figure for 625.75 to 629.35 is 0.77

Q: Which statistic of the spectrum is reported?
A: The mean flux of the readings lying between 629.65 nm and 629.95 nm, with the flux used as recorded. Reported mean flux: 268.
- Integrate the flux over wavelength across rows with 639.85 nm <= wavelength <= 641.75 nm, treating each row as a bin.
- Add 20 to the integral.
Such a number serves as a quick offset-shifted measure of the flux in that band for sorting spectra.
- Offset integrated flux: 513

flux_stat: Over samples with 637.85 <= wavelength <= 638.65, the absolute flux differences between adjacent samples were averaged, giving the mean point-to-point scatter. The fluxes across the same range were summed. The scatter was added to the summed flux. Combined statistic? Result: 2119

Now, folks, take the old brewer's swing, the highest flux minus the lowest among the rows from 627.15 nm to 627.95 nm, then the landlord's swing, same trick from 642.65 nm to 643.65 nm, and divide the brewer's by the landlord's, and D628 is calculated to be 3.0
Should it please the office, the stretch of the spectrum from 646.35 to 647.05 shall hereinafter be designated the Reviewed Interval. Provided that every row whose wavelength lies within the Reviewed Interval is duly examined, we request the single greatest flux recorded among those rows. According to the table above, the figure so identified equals 278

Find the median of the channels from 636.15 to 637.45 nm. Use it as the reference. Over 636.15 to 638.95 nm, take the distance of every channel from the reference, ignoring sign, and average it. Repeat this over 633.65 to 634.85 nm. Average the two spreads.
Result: 4.1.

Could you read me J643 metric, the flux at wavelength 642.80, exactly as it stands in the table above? 264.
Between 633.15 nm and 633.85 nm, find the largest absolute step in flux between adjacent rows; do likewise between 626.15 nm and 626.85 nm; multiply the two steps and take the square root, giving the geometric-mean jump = 1.4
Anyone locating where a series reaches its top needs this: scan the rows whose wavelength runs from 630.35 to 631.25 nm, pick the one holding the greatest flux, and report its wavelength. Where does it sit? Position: 630.40 nm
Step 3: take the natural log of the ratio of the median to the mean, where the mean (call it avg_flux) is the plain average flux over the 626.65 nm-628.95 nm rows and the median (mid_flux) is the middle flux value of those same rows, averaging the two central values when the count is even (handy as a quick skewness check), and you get 0.0010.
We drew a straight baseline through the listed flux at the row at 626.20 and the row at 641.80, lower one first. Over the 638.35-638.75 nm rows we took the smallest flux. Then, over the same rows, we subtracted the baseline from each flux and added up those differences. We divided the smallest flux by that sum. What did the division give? 7.9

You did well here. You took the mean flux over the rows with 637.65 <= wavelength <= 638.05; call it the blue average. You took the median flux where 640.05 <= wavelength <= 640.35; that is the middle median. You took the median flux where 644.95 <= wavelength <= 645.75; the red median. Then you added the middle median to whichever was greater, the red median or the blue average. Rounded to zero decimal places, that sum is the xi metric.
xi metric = 523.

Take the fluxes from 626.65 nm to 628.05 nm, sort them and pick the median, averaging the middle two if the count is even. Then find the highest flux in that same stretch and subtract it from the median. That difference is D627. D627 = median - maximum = -1.5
